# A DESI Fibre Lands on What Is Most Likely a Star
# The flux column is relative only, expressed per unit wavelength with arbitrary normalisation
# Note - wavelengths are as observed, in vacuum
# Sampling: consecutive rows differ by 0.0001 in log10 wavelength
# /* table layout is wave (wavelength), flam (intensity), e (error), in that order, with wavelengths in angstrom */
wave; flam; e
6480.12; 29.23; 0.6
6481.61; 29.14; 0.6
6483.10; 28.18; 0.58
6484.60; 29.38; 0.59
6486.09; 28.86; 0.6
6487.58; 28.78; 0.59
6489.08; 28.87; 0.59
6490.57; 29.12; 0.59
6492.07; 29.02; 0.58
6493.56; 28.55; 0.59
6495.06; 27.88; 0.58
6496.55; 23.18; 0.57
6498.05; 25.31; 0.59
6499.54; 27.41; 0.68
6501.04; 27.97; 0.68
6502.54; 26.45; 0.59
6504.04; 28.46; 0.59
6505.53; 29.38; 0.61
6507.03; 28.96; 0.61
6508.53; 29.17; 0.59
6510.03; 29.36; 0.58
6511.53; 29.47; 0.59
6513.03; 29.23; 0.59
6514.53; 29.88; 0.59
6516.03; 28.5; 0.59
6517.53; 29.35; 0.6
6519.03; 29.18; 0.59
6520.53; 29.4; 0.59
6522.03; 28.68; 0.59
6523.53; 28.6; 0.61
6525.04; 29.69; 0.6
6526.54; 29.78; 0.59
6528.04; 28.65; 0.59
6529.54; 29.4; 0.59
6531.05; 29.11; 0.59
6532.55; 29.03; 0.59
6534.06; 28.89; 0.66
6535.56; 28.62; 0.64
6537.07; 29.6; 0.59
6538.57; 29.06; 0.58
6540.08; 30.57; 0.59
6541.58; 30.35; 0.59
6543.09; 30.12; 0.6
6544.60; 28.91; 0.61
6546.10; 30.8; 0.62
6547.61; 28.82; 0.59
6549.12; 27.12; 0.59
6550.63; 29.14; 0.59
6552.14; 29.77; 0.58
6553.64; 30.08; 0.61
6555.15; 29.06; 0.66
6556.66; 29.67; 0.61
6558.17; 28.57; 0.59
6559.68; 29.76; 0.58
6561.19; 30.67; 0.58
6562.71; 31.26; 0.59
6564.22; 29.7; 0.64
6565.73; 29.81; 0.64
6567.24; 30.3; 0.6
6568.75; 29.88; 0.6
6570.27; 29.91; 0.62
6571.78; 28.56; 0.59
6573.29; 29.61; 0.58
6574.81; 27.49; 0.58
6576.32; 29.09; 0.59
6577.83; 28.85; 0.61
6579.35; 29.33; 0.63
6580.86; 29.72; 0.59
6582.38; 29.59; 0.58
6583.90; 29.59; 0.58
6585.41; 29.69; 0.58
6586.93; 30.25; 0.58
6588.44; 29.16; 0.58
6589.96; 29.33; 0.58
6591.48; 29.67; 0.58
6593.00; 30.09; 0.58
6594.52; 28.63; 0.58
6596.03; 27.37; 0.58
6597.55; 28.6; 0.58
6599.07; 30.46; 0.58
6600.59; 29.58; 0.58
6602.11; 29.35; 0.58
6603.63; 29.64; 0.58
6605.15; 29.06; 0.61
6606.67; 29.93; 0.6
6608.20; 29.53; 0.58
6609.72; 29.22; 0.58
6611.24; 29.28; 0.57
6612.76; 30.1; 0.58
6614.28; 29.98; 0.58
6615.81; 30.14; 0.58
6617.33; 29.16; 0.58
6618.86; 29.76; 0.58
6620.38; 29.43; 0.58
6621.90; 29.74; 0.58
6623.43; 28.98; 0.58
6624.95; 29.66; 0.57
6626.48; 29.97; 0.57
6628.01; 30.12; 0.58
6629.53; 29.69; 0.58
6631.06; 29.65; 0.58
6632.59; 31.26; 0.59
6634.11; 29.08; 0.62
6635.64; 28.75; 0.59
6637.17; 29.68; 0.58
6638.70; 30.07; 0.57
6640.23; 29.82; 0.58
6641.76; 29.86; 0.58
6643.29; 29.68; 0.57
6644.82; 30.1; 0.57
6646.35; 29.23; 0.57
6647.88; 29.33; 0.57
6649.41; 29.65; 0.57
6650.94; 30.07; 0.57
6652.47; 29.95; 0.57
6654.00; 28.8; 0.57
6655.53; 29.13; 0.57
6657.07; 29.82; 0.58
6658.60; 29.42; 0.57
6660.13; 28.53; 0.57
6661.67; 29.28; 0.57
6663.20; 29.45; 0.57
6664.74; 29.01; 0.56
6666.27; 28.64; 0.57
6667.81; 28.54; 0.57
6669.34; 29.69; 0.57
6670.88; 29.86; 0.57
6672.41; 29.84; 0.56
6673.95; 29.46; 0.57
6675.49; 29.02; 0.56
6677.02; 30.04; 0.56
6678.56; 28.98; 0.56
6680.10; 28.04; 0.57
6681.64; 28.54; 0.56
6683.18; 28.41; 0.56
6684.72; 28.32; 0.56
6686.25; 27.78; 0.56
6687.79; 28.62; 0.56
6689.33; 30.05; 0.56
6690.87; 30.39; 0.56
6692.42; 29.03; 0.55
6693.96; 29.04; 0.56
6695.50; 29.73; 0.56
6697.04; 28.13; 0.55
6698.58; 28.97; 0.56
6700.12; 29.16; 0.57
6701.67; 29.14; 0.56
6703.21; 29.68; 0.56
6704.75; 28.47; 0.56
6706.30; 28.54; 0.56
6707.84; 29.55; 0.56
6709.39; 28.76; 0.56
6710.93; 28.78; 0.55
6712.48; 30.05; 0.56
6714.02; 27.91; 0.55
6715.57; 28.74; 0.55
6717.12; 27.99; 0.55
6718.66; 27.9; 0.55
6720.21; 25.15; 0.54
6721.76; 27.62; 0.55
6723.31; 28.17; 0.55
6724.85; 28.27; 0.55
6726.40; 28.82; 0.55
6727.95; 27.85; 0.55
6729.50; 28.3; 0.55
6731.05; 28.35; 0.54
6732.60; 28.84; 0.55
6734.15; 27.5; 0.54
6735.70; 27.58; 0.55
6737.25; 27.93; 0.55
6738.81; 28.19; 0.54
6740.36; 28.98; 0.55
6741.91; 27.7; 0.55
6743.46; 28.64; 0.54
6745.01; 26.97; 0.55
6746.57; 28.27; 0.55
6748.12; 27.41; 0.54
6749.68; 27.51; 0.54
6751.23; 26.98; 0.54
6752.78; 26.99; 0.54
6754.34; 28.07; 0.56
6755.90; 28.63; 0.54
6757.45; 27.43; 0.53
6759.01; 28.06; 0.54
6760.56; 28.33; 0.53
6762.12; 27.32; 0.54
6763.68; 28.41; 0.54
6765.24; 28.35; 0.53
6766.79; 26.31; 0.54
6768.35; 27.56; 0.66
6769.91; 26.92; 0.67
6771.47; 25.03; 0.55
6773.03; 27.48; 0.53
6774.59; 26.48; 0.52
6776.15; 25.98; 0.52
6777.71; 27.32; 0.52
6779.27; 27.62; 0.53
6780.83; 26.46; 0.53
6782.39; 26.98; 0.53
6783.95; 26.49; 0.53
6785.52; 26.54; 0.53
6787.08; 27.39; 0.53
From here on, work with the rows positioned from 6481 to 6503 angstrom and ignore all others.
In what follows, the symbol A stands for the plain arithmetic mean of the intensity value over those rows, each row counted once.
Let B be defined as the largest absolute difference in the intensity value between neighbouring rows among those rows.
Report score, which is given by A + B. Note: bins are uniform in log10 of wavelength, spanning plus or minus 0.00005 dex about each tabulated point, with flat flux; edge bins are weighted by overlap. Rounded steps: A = 27.9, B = 4.70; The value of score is 32.6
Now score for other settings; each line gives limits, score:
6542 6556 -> 31.3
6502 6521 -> 31.0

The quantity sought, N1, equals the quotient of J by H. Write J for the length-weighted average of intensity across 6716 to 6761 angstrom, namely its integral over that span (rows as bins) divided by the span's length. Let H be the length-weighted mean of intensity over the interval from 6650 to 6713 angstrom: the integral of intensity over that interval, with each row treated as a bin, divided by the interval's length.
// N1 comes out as 0.96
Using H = 29.1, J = 27.9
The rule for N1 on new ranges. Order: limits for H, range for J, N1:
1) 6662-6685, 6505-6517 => 1.01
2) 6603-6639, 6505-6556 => 0.99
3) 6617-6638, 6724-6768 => 0.94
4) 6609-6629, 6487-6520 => 0.96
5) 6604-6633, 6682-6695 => 0.98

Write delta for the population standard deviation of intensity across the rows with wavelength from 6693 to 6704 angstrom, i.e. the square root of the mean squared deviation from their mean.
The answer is 0.49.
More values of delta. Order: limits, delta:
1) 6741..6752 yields 0.58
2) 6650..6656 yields 0.54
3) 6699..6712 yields 0.42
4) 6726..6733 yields 0.37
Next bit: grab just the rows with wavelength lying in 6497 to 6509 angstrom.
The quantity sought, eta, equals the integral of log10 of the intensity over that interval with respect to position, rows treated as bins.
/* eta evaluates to 17.3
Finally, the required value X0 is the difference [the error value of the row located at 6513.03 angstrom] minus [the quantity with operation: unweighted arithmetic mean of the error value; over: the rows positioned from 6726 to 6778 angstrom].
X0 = 0.042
